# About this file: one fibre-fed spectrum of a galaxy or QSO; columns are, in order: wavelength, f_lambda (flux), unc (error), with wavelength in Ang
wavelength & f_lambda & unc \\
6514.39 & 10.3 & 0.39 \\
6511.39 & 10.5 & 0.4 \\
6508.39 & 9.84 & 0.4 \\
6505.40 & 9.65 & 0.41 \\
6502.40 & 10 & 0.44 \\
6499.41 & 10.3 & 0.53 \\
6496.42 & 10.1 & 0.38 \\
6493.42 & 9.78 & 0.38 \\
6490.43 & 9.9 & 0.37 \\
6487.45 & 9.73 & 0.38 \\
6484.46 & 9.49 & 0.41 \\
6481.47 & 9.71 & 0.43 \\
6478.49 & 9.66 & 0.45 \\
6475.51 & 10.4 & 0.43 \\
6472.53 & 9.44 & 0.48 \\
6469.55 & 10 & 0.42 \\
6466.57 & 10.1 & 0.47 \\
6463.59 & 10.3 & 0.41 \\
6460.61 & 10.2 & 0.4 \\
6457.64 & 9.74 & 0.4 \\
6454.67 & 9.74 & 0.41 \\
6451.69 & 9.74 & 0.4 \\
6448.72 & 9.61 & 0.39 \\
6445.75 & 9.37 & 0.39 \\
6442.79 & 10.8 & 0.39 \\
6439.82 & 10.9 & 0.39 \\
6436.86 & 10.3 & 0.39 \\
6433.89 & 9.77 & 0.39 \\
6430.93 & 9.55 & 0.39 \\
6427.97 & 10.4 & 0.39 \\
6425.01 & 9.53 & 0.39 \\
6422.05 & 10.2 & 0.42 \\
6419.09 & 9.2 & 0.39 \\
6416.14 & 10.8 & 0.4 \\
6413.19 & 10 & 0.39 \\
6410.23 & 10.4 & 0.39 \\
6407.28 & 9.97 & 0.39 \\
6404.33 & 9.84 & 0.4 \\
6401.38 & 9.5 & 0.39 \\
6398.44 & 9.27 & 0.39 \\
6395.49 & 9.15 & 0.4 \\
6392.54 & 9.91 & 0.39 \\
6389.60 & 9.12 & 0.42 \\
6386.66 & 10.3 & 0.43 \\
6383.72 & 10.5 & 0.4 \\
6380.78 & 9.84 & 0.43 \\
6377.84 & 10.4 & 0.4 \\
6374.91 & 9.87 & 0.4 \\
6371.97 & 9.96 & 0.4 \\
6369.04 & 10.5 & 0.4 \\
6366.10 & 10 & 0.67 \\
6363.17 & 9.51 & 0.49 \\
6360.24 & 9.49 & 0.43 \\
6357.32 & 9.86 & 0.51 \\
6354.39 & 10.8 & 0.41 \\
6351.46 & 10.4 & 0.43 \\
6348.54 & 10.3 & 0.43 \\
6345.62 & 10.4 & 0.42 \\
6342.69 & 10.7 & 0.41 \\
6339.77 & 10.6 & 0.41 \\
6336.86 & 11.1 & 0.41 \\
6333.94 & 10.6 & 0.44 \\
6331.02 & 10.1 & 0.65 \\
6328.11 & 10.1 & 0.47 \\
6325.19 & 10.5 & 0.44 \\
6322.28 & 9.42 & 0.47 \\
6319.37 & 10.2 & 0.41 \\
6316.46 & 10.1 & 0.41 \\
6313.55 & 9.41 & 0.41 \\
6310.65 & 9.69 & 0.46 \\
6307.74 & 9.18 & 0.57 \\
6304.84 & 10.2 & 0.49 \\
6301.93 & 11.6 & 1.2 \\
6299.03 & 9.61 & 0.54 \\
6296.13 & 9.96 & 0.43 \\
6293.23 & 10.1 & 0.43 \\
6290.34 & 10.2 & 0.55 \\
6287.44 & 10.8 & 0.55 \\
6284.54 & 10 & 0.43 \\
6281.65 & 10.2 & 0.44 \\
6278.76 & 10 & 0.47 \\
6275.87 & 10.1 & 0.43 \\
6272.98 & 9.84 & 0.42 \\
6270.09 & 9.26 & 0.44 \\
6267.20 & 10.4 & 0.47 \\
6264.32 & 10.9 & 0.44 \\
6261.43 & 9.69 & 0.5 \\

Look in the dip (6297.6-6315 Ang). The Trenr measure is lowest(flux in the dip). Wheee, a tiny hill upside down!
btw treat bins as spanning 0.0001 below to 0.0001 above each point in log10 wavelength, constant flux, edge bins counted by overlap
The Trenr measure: 9.18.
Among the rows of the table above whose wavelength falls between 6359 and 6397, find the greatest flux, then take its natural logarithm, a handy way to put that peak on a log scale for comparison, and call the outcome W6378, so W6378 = 2.35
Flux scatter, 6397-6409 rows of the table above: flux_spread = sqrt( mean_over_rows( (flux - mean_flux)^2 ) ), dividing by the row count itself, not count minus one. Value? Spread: 0.28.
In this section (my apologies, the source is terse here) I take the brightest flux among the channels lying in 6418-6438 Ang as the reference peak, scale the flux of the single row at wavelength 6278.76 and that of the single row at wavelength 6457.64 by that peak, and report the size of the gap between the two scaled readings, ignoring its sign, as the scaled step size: 0.025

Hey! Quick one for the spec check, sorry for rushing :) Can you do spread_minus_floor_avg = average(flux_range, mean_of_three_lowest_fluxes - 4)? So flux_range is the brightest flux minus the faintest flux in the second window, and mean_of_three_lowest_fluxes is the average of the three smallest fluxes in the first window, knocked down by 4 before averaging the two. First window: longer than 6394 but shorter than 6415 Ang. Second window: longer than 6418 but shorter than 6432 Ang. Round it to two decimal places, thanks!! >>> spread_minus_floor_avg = 3.25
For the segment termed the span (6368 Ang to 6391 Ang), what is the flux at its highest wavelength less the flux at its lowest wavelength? -1.4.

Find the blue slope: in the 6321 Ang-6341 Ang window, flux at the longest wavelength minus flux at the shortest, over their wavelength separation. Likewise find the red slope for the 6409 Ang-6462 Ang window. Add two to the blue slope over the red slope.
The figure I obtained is -15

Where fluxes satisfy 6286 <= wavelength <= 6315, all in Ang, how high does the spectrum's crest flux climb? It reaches 11.6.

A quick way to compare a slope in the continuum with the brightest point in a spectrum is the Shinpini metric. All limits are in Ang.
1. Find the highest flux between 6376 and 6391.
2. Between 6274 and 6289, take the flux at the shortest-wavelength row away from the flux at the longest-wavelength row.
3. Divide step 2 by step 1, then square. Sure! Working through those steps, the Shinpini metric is 0.004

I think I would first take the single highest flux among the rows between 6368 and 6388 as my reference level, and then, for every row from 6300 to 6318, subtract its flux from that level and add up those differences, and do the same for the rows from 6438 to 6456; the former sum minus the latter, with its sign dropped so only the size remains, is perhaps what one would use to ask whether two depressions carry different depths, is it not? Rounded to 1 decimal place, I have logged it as 0.0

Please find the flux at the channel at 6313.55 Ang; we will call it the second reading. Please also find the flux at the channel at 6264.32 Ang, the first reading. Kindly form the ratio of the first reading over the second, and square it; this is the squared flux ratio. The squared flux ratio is 1.34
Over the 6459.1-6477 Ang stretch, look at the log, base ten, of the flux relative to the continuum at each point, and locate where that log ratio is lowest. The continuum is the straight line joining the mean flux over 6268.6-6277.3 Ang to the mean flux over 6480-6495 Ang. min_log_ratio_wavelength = 6472.53 Ang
